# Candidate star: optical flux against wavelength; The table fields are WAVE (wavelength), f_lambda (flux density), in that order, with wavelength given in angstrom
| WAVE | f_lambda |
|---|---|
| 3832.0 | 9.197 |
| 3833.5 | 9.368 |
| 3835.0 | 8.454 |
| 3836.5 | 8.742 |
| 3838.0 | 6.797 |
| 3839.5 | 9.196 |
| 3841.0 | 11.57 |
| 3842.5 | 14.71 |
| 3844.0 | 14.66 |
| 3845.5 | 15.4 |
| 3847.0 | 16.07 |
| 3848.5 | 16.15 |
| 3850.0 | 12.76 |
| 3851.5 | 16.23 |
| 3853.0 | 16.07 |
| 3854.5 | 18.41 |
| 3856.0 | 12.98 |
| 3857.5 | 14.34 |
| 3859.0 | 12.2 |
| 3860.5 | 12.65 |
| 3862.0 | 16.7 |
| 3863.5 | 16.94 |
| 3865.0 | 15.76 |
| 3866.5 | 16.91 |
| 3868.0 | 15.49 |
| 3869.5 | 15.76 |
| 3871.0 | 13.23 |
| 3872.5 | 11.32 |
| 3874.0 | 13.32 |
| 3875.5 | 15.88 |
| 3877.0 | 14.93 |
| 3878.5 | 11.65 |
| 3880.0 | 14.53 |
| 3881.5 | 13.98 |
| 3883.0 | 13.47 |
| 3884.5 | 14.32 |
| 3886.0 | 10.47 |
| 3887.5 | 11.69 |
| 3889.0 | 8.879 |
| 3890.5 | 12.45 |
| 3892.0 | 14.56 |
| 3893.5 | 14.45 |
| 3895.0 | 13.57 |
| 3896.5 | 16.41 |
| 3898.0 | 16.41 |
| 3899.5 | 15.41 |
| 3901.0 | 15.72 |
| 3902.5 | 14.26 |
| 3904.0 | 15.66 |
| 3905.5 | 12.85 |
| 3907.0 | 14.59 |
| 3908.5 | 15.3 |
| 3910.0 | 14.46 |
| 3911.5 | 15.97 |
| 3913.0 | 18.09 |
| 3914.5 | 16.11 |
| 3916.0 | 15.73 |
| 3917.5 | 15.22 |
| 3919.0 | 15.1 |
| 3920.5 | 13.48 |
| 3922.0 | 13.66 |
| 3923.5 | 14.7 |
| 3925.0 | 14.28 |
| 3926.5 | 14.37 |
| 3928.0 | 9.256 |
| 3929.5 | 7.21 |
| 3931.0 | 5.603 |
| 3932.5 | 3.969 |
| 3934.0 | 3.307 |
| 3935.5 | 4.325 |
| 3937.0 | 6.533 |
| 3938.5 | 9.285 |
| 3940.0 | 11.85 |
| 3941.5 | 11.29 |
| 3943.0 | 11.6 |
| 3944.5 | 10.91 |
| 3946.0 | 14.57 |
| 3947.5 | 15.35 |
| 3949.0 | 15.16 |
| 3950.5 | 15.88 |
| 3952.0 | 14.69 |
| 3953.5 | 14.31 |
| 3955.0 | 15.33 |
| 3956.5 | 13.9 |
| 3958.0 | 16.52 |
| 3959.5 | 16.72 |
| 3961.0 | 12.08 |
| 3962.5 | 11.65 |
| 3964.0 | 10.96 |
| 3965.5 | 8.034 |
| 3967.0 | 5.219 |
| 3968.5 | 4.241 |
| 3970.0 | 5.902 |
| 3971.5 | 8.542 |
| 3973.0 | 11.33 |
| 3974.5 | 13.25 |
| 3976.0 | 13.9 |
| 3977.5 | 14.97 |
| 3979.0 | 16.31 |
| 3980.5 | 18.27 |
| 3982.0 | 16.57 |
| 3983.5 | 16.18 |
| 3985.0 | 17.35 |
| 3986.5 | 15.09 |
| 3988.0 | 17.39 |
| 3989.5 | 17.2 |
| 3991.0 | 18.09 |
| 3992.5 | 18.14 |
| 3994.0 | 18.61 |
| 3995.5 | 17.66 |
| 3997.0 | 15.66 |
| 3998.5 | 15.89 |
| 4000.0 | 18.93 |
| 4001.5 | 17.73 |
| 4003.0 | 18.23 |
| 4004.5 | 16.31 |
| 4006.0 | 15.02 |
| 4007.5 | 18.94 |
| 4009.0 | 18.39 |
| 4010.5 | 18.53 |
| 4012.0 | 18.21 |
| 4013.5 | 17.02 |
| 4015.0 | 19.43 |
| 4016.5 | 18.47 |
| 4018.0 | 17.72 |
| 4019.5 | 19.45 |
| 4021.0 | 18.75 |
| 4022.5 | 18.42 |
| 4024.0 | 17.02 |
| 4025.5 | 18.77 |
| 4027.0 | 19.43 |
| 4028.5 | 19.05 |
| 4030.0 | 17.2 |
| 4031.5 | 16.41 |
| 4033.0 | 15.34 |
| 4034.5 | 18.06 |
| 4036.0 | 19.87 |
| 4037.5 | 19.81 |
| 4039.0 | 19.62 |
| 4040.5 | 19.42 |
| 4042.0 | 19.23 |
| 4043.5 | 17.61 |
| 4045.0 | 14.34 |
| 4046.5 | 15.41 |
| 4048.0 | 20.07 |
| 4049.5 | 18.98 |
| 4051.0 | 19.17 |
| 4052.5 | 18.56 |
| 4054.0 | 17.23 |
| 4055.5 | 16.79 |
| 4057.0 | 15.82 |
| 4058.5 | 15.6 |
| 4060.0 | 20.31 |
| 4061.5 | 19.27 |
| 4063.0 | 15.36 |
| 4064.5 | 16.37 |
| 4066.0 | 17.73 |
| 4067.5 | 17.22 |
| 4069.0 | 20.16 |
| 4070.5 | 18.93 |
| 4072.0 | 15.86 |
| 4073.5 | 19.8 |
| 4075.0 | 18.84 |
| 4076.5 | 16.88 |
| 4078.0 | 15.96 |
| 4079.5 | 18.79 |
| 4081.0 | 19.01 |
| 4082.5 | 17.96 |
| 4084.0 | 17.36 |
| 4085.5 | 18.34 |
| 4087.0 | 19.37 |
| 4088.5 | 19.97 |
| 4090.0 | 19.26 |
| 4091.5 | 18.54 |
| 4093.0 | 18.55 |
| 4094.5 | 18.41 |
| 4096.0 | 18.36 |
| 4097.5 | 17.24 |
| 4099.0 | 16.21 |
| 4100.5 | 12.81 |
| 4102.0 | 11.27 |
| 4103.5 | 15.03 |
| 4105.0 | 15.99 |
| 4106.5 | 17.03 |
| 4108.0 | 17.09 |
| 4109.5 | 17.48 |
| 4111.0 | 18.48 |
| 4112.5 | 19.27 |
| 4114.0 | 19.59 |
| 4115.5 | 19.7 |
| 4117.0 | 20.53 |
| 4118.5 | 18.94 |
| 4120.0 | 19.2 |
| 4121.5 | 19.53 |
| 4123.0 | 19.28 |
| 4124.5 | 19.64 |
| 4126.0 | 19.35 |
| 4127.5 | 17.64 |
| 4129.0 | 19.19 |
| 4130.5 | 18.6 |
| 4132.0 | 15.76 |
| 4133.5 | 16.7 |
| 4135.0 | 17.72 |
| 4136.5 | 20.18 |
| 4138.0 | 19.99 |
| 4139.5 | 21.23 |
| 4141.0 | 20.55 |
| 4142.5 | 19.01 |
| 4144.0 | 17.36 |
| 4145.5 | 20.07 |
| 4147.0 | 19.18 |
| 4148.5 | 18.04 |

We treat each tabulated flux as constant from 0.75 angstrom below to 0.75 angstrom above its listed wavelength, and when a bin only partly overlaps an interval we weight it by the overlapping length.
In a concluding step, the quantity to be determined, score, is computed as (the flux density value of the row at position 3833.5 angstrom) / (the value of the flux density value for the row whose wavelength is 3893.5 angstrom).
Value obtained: 0.65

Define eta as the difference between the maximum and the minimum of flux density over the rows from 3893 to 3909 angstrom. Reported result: 3.6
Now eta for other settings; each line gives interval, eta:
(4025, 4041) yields 4.5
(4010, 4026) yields 2.4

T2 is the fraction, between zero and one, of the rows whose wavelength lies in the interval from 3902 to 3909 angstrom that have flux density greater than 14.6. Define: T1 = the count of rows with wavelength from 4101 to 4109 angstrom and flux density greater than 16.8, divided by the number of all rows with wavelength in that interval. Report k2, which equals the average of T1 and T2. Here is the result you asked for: 0.40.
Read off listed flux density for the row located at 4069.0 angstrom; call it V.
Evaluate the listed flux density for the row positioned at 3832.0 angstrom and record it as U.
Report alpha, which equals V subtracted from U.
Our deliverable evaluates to -11.0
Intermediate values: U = 9.197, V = 20.16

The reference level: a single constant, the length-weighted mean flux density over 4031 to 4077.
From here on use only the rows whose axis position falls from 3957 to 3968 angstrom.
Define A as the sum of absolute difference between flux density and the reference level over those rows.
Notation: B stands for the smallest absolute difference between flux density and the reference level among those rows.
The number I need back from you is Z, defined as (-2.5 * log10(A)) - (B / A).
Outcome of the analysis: -4.14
